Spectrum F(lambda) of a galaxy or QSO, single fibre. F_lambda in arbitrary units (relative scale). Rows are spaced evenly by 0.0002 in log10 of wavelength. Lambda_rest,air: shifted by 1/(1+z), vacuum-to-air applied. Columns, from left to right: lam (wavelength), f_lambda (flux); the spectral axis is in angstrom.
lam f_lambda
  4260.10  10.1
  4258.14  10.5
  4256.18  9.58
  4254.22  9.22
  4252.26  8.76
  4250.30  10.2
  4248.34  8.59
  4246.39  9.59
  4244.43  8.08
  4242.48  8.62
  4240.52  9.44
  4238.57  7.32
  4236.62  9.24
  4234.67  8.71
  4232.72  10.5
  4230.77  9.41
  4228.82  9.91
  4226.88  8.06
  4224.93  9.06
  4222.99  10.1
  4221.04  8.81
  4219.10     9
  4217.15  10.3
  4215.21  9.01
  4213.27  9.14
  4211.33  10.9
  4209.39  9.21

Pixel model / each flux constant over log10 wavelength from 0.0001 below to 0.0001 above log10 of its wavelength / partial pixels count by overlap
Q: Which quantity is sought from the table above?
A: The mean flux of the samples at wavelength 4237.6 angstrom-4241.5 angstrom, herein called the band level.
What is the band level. 8.38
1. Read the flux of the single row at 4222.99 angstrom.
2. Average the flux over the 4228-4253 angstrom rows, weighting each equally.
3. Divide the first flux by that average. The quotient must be 1.11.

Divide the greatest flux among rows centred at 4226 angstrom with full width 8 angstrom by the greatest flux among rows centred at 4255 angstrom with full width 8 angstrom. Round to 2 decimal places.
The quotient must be 0.96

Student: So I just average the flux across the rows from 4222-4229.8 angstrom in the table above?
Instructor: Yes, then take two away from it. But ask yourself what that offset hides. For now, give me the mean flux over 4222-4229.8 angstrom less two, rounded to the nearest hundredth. 7.28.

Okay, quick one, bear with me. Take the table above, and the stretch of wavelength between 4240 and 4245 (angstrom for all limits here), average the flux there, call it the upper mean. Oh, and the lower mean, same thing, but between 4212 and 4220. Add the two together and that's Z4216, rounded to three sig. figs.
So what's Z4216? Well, 18.1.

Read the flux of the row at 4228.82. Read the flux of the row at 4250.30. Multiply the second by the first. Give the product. 101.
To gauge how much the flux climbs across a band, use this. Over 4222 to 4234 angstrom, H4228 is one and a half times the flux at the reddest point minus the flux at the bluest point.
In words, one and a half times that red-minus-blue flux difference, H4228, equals 0.60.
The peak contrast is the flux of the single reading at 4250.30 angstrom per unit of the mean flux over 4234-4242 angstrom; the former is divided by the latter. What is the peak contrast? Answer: 1.18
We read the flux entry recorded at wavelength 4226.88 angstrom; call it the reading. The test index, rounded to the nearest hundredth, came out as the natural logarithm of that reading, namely 2.09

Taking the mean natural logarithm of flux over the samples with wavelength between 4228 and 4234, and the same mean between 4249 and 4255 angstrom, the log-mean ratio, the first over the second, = 1.03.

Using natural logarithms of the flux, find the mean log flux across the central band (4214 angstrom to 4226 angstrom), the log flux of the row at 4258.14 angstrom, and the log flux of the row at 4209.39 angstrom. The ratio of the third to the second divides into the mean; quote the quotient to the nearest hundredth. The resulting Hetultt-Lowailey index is 2.37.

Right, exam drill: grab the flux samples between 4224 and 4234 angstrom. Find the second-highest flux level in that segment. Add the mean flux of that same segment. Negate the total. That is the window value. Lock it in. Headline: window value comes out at -19.3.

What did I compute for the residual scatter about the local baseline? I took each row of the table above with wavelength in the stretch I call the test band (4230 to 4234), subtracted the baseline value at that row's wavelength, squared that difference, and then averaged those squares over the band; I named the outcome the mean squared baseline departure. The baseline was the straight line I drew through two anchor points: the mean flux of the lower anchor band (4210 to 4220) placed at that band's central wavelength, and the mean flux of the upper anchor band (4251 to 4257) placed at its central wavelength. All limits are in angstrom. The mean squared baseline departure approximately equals 0.6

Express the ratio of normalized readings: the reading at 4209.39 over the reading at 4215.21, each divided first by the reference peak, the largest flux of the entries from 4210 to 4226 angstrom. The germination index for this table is 1.02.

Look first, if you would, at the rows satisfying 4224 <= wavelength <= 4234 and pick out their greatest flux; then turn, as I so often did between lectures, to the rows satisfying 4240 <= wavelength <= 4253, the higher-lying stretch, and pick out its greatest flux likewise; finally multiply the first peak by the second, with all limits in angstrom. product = 107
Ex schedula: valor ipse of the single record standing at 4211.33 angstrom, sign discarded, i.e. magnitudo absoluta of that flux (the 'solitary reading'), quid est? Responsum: 10.9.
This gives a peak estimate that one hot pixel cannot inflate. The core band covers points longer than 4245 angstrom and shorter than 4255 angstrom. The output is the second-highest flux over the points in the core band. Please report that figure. 9.59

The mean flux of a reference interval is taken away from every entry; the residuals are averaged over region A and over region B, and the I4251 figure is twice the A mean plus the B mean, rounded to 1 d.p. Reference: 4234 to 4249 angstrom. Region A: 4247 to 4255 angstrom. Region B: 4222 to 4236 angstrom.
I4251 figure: 1.7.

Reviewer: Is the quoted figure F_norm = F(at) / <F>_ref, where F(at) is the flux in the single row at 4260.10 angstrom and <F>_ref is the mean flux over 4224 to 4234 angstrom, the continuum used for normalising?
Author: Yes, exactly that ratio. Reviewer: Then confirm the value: 1.08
